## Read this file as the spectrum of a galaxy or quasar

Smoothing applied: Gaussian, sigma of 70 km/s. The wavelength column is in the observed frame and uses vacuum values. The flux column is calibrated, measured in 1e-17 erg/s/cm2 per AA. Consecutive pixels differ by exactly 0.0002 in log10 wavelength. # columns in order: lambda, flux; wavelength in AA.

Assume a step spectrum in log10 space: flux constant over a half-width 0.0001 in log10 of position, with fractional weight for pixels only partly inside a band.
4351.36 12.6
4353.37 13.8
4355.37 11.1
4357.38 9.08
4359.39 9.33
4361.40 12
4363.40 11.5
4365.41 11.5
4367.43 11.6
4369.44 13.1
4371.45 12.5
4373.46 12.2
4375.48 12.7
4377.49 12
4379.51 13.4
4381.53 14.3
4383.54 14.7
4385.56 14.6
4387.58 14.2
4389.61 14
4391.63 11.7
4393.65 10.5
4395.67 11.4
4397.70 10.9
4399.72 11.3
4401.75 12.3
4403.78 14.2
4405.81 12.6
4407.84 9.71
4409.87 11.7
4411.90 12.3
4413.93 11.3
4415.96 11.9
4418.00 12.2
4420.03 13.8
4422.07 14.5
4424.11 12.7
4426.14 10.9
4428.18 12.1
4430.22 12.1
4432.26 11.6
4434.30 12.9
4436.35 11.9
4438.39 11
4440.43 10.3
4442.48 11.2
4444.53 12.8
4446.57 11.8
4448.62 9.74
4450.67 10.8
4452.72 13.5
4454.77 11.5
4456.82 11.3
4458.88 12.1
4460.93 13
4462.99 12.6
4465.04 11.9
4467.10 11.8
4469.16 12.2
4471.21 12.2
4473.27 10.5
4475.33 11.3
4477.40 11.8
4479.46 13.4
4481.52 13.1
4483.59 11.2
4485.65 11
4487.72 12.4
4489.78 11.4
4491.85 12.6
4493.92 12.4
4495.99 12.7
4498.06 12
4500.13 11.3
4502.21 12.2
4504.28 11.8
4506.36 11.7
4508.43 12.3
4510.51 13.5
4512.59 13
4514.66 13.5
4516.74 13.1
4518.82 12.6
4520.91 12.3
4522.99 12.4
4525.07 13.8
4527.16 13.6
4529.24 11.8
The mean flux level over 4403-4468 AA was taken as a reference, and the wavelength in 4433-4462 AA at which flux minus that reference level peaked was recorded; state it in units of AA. 4452.72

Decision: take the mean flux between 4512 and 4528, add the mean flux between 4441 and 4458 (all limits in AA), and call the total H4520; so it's 24.6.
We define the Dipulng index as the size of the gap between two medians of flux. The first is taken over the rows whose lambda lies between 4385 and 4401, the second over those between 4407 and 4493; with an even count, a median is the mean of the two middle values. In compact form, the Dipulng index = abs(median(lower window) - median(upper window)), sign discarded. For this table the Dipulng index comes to 0.35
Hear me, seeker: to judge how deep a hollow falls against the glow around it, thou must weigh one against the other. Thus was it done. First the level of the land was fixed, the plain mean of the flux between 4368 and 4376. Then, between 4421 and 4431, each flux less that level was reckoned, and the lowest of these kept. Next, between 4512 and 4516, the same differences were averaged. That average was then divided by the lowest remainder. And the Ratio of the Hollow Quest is -0.4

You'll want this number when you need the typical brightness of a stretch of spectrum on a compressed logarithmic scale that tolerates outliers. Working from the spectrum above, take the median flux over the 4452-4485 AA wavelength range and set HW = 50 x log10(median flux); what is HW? 53.96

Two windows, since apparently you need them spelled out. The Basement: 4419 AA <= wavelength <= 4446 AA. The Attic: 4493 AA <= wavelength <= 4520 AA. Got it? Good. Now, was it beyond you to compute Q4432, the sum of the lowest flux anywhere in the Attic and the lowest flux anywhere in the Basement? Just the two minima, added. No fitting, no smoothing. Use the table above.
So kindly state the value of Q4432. 21.6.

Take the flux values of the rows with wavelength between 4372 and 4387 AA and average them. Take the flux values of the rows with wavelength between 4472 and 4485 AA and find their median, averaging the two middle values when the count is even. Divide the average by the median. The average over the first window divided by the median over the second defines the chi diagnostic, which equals 1.16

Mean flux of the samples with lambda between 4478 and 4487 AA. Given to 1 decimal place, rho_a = 12.2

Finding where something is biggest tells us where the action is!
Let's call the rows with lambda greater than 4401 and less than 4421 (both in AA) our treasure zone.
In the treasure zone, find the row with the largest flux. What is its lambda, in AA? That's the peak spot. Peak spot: 4403.78 AA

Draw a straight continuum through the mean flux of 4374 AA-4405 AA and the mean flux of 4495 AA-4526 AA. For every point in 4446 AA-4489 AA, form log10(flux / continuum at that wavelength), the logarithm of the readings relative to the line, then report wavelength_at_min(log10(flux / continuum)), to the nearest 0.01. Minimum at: 4448.62 AA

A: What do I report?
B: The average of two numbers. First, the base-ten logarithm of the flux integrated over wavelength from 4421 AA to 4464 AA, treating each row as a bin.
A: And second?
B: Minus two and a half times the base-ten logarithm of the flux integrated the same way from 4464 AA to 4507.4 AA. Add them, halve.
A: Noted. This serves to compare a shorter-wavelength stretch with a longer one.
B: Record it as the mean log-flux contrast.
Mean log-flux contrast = -2.039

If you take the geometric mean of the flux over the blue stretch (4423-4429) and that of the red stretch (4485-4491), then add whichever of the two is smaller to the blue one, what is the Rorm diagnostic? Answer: 23.5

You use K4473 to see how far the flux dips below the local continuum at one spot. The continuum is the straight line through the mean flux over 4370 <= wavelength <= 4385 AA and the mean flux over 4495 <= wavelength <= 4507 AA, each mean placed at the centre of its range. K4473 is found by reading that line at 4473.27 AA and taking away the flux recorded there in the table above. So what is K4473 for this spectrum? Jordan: 1.7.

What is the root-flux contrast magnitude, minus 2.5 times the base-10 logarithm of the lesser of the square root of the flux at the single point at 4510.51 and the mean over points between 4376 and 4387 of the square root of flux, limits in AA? -1.413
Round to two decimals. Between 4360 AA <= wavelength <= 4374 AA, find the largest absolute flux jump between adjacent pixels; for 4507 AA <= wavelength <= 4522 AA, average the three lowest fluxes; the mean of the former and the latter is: 6.95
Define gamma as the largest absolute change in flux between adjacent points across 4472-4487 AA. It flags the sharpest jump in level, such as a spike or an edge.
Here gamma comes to 1.9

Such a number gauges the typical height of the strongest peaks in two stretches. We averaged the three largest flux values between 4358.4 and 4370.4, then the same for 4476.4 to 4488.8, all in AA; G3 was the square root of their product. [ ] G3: 12.6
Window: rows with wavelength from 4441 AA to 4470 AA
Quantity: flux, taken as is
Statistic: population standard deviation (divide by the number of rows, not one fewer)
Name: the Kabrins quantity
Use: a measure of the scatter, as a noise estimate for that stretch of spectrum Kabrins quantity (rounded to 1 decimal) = 0.9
